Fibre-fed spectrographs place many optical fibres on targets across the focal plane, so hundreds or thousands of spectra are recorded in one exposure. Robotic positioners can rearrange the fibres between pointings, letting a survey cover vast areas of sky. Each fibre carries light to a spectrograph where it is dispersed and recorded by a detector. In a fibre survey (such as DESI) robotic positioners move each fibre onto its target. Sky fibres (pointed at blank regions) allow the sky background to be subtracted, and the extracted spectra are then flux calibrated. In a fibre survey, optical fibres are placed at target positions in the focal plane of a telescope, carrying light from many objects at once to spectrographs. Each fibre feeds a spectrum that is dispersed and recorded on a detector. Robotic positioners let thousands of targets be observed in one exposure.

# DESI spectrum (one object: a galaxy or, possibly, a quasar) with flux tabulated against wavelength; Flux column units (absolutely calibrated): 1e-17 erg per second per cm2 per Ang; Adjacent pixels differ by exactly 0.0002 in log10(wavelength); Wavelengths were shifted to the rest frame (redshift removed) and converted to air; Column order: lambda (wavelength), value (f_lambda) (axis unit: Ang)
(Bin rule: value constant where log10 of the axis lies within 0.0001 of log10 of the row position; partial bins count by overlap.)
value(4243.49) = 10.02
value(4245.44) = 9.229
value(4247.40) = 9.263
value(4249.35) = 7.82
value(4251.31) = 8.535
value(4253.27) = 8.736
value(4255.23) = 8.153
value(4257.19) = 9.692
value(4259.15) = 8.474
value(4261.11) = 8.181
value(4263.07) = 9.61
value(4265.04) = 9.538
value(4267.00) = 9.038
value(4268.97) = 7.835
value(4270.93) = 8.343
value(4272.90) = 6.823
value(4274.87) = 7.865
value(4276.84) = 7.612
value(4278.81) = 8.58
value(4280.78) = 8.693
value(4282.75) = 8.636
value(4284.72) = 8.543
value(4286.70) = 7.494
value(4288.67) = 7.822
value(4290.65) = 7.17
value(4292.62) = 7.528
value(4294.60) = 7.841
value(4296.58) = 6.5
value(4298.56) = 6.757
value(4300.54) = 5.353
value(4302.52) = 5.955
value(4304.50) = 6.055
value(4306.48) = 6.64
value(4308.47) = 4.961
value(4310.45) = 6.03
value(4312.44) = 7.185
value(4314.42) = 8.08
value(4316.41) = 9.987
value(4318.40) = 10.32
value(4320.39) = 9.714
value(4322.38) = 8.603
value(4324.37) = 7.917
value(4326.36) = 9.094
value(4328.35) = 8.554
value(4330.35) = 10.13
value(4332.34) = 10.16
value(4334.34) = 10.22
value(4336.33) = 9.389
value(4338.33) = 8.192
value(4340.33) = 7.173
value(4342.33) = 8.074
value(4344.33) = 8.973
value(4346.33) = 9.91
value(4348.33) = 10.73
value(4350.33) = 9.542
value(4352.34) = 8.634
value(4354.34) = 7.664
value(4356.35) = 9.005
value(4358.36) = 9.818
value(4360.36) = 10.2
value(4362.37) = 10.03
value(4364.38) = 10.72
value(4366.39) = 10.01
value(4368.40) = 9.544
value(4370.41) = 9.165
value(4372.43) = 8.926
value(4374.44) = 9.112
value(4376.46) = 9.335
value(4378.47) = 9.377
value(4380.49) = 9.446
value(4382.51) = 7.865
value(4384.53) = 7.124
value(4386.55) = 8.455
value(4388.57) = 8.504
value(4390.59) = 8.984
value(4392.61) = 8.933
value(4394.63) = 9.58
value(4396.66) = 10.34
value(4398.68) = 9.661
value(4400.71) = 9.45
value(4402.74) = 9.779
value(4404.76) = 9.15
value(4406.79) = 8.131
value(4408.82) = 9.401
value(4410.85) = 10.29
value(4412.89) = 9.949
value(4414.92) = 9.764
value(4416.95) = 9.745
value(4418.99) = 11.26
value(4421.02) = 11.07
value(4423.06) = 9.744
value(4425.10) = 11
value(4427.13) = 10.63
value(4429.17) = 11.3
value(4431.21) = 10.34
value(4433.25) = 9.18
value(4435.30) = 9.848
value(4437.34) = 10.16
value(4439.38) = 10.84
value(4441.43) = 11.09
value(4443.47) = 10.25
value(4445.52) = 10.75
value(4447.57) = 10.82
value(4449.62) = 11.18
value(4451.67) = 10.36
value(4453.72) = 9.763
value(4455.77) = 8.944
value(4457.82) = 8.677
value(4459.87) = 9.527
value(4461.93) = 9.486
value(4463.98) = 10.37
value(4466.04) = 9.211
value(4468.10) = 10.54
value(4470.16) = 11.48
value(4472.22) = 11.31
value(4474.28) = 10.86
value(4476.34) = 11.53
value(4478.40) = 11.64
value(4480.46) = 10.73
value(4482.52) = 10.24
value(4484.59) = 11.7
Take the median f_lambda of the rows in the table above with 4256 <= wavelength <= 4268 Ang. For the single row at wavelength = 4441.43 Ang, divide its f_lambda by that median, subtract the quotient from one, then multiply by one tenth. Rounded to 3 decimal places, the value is -0.019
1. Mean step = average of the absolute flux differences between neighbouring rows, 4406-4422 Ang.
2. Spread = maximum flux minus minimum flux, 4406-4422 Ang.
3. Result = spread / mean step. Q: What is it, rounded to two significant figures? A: 5.0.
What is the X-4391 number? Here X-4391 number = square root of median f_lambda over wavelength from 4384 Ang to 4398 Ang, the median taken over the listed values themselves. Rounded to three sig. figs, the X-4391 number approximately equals 2.99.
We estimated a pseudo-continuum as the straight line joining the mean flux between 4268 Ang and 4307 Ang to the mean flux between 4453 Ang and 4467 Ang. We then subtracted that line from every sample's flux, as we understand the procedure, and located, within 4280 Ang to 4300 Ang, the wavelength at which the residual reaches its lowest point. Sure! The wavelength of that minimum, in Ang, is 4296.58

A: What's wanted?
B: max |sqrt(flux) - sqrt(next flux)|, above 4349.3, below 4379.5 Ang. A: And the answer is 0.23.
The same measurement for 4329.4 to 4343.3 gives 0.20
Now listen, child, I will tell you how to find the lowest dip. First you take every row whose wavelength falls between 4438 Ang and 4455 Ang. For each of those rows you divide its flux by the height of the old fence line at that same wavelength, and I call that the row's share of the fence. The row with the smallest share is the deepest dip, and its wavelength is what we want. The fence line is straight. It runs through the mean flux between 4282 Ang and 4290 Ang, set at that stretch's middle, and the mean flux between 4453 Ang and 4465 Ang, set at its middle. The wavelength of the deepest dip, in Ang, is 4453.72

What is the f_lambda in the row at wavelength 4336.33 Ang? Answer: 9.389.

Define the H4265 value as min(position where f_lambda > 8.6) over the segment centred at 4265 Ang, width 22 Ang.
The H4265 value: 4257.19 Ang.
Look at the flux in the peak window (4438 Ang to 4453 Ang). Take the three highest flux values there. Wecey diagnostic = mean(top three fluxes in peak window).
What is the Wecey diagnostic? 11.0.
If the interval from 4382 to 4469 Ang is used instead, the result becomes 11.2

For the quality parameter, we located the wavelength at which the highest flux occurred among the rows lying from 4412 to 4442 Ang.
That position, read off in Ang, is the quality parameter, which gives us 4429.17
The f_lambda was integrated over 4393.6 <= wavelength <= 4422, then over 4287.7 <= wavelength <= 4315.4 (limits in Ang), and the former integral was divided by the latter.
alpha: 1.50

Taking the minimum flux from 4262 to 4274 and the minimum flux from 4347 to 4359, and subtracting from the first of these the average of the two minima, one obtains -0.4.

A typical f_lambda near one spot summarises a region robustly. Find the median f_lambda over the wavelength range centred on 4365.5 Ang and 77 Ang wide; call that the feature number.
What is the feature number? 9.4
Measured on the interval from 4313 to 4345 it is 9.0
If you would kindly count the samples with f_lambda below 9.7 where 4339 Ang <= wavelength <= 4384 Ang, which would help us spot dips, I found 15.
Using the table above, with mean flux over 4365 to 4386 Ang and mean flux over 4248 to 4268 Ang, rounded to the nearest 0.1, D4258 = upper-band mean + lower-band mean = 17.8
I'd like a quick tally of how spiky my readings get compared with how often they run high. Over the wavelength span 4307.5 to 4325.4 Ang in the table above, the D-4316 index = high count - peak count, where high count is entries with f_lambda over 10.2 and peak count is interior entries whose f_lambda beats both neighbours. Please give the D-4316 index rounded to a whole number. 0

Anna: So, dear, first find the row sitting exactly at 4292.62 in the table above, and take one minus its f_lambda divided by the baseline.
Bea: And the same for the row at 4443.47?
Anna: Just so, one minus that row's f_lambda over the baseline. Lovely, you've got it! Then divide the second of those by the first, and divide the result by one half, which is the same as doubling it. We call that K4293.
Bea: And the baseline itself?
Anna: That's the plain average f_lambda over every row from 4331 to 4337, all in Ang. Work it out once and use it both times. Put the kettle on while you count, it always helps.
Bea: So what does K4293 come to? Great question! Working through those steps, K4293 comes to 0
